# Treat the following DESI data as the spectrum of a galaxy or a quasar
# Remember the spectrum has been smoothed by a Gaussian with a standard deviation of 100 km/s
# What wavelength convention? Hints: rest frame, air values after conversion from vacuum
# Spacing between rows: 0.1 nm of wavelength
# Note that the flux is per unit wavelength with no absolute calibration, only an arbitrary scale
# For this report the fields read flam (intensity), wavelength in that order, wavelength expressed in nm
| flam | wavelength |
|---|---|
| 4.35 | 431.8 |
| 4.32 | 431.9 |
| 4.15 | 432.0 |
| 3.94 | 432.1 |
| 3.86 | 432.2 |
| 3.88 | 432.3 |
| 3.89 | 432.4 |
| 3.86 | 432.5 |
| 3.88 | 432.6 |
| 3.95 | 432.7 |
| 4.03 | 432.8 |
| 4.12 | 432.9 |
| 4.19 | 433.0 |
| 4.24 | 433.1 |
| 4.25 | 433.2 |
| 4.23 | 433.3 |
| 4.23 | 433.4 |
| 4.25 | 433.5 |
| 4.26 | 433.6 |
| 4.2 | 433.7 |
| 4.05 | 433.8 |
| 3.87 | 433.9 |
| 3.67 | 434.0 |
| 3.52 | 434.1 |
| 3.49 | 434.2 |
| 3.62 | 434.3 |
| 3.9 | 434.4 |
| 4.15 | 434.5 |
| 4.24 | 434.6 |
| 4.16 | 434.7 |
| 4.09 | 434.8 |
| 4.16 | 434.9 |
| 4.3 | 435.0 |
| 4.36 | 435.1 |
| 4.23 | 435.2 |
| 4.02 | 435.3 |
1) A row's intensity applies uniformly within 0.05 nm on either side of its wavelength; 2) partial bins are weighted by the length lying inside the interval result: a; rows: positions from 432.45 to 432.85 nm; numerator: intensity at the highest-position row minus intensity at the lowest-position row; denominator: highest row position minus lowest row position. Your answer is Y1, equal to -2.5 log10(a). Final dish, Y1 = 0.6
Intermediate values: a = 0.57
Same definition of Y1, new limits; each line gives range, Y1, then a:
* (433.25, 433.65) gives 2.5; 0.10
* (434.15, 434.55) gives -0.9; 2.20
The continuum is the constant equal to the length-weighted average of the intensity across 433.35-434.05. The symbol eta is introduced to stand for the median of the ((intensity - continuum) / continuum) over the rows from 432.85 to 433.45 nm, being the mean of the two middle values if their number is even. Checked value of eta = 0.04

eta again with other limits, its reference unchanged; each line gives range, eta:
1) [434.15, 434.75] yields -0.01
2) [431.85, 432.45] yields -0.04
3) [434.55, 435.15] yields 0.03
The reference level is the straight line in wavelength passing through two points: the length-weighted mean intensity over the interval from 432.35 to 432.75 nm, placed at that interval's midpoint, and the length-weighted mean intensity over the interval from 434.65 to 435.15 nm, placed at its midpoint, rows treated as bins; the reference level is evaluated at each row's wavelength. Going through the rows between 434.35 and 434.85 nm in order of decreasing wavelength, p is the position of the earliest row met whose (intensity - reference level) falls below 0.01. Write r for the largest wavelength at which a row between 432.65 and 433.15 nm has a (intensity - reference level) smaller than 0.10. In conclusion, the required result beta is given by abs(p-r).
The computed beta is 2.10 nm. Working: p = 434.8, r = 432.7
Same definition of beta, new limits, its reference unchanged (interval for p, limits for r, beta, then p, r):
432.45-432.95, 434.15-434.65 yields 2.00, 432.6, 434.6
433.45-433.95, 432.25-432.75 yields 1.20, 433.9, 432.7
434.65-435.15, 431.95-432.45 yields 2.50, 434.9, 432.4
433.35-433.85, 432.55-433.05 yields 1.10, 433.8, 432.7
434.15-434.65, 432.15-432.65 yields 1.90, 434.5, 432.6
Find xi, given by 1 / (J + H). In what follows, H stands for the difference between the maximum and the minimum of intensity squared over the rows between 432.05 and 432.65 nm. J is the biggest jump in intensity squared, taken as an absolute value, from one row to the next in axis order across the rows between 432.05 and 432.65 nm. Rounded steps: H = 1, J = 0.6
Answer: 0.80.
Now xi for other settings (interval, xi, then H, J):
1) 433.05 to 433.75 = 0.99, 1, 0.5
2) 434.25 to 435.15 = 0.12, 6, 2.1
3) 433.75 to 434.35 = 0.17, 4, 1.5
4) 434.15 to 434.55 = 0.14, 5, 2.1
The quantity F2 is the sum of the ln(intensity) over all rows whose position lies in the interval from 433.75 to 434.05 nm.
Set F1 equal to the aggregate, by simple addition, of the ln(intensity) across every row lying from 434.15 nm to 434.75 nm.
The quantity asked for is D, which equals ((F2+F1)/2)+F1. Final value 14.3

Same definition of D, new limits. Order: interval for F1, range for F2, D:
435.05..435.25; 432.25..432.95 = 9.2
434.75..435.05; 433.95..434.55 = 10.4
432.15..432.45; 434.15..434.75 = 10.2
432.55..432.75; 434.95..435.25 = 6.3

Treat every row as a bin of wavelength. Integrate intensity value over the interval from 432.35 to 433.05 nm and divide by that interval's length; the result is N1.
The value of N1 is 4.0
